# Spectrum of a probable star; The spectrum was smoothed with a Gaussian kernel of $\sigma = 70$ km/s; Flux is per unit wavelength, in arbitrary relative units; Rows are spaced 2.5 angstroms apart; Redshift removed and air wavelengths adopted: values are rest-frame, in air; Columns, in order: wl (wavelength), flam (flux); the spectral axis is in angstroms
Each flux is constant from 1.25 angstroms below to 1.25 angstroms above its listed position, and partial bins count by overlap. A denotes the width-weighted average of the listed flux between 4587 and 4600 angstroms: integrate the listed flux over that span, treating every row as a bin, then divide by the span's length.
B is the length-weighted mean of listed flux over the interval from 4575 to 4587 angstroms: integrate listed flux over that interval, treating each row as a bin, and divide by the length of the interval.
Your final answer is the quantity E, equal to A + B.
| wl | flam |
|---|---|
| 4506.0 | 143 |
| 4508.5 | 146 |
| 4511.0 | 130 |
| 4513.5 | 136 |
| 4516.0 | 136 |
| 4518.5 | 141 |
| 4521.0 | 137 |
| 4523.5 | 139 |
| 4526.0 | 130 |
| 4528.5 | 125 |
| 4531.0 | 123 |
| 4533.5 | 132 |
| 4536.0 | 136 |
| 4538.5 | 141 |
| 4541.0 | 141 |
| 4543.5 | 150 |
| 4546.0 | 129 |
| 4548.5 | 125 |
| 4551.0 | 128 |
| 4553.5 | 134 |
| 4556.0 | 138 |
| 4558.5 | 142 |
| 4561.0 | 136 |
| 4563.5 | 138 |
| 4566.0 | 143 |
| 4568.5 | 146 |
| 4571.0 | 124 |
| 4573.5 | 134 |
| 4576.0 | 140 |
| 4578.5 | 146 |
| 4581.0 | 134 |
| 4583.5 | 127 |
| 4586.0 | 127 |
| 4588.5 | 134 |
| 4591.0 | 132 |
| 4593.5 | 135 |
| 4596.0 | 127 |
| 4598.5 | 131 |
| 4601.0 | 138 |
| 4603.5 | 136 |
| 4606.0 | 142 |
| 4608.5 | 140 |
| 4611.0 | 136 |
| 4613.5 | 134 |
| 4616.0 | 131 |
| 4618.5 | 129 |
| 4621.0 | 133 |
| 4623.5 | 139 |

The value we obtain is 267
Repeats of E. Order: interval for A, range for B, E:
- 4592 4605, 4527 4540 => 265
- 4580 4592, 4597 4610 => 268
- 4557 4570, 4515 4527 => 277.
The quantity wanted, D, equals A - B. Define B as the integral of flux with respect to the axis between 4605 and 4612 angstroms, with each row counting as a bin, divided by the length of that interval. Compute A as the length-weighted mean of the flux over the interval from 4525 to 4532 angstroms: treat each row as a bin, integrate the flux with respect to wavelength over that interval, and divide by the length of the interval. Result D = -13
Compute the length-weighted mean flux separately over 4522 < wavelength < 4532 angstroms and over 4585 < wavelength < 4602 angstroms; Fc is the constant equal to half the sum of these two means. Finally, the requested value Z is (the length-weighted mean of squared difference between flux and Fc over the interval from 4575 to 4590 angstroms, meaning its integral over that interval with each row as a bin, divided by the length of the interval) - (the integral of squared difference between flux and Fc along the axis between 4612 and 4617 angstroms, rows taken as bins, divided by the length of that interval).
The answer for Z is 53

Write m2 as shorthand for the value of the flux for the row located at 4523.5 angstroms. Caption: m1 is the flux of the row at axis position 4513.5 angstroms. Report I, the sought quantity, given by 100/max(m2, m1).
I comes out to 0.719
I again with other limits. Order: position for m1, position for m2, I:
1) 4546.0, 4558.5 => 0.704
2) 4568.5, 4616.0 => 0.685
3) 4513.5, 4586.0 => 0.735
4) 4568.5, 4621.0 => 0.685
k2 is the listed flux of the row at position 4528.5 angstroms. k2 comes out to 125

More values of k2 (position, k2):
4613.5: 134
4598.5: 131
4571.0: 124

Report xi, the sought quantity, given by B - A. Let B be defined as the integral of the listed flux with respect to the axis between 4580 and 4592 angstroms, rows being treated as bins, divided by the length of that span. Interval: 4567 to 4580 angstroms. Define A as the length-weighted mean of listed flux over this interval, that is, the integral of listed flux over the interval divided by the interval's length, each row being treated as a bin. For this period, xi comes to -7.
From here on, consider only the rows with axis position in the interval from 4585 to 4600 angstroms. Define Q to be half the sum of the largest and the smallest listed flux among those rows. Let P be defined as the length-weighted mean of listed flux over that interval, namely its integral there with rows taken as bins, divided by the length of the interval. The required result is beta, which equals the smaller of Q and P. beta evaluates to 131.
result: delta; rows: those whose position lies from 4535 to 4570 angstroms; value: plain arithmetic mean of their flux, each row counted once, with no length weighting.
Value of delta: 138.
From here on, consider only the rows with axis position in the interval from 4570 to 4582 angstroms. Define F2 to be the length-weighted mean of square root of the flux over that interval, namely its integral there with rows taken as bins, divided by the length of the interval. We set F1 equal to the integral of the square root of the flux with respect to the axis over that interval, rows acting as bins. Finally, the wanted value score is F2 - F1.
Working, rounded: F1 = 140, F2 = 11.7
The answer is -128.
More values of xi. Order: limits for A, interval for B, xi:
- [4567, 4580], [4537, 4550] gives -1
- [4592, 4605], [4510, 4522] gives 3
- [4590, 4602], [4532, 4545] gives 7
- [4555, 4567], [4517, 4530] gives -5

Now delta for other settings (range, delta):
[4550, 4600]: 135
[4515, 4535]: 133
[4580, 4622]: 133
